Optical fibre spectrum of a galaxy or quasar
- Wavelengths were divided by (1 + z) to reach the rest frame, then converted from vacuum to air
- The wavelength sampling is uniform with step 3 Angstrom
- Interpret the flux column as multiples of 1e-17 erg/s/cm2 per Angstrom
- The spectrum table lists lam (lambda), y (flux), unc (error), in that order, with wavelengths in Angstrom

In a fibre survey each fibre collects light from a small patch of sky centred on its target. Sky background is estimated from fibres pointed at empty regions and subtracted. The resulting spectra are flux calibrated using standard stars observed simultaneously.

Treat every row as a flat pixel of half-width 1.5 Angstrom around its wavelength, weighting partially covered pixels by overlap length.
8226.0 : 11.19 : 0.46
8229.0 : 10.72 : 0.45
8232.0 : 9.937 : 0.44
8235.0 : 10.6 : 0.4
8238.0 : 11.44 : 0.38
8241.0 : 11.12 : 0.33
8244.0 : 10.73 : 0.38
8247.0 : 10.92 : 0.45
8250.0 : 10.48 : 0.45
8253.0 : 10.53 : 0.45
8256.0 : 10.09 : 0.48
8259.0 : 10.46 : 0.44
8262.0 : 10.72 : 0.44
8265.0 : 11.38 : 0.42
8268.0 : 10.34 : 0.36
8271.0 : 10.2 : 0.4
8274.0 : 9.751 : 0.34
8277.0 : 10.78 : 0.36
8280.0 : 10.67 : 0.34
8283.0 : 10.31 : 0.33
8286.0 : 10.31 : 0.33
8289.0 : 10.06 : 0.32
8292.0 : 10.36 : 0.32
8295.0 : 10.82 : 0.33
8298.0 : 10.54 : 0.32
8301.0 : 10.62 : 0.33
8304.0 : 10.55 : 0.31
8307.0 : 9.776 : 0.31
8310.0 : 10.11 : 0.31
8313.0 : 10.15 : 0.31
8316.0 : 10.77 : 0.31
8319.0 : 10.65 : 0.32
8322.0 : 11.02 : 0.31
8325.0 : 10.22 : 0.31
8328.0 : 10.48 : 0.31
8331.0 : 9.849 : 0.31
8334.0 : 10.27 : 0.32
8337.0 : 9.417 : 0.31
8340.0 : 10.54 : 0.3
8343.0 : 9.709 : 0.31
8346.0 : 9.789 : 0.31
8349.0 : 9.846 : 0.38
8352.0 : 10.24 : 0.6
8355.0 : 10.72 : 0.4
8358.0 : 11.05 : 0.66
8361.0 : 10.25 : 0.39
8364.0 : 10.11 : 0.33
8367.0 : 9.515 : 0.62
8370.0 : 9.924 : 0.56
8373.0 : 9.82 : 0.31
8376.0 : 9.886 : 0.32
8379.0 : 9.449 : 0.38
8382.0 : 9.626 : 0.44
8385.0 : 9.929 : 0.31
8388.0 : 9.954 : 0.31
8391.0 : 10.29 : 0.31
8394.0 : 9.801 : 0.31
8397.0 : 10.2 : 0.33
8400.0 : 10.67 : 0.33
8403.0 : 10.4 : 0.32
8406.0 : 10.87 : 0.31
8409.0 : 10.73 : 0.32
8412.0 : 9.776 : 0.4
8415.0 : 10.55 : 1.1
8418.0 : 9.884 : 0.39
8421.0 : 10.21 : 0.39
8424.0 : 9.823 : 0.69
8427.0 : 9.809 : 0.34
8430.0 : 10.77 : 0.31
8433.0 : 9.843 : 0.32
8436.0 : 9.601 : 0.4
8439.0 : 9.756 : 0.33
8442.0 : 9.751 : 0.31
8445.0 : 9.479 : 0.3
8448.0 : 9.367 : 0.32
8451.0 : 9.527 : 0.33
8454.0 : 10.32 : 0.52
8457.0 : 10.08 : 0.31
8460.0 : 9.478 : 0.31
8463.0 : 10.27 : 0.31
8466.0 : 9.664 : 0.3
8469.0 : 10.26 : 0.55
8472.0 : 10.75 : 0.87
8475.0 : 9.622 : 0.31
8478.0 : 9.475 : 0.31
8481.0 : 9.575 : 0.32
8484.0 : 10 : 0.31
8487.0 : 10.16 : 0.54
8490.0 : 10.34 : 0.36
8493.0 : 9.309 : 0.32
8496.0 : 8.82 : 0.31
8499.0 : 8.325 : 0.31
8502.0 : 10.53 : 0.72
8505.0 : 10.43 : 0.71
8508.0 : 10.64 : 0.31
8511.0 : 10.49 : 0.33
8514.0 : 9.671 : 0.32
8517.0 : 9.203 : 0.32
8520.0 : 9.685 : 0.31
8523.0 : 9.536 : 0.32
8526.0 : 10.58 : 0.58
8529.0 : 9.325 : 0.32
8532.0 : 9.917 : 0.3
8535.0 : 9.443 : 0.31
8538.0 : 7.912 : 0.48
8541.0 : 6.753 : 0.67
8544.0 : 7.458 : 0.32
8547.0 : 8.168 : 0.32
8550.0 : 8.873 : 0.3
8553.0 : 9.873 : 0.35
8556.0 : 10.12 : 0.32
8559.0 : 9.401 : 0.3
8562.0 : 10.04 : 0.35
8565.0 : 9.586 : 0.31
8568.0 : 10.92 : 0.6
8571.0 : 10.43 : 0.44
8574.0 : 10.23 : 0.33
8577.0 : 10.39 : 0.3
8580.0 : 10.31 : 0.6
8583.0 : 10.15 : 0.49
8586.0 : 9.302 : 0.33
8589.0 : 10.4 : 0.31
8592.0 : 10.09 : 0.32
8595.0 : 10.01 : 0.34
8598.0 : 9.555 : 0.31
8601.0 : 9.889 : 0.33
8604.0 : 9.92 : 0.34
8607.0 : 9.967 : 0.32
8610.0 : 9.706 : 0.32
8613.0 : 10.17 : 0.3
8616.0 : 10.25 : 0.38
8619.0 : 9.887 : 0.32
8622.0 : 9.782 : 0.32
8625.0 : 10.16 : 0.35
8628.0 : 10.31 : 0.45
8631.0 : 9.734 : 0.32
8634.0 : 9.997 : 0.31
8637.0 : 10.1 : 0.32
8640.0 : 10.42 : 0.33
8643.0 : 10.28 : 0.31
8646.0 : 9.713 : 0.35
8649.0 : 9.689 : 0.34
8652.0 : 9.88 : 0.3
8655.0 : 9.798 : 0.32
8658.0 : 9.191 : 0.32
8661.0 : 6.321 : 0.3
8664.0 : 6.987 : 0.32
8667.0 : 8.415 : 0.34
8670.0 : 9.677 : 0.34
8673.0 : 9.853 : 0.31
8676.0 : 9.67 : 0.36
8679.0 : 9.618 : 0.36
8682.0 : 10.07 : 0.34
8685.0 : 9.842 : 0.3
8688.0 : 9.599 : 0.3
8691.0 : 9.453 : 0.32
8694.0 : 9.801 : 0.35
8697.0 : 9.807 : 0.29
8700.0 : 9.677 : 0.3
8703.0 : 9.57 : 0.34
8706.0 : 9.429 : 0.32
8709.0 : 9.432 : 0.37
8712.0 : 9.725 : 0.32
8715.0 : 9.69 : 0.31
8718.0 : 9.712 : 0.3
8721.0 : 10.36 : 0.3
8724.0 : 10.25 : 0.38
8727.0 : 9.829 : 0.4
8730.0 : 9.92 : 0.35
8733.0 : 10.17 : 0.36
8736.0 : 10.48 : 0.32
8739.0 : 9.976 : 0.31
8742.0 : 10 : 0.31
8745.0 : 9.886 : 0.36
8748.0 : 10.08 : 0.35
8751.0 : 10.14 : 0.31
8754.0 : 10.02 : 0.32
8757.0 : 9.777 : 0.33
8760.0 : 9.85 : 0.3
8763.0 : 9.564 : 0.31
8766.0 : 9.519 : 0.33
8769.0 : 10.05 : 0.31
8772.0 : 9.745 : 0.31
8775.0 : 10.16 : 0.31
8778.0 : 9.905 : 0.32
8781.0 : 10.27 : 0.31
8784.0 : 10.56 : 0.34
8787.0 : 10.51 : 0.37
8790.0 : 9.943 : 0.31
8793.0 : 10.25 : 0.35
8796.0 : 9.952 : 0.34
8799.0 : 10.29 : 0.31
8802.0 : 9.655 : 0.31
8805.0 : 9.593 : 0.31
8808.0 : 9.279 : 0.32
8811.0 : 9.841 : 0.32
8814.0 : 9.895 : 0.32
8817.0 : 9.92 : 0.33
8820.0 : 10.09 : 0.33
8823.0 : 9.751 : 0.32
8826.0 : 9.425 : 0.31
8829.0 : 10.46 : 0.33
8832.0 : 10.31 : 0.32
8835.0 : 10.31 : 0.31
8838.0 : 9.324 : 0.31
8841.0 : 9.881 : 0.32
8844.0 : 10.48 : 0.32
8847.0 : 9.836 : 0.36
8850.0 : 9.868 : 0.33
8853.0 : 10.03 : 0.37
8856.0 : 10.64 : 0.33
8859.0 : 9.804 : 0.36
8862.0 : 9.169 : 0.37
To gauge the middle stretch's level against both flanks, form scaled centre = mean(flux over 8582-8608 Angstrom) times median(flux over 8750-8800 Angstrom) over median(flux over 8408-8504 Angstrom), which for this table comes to 10.1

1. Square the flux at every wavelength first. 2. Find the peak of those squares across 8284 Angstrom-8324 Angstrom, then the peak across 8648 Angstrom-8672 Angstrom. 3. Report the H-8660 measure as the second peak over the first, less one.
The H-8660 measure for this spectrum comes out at -0.20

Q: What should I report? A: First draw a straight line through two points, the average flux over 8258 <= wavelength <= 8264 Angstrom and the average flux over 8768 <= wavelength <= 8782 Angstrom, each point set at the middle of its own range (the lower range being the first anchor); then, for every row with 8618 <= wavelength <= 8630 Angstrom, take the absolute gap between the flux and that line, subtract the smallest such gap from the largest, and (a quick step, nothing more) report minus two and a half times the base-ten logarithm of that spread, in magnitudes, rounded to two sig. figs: 1.0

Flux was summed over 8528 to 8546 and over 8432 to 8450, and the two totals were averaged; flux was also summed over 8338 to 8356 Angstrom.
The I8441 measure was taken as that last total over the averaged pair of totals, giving 1.12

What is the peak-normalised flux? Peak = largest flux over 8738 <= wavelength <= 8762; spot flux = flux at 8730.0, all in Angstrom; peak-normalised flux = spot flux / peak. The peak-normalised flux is 0.98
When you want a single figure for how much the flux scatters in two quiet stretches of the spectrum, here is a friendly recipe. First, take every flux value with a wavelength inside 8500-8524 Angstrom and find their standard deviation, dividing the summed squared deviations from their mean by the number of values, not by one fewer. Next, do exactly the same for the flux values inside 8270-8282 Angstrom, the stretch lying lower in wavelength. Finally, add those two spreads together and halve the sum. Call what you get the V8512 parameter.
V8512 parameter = 0.46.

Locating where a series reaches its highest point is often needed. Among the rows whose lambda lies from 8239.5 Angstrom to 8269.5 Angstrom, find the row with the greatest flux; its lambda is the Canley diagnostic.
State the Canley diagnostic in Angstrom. 8265.0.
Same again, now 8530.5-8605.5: 8568.0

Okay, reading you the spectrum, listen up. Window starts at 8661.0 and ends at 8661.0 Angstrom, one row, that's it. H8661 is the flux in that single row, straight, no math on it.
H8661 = 6.321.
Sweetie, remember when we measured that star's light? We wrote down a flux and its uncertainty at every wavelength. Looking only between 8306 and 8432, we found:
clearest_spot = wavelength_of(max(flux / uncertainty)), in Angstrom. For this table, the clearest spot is 8322.0 Angstrom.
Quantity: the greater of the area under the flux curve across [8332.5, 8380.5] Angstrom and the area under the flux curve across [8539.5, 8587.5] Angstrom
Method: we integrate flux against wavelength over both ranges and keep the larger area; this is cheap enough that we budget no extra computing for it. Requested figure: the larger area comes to 482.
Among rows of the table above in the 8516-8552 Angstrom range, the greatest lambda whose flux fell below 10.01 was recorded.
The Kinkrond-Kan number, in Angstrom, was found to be 8550.0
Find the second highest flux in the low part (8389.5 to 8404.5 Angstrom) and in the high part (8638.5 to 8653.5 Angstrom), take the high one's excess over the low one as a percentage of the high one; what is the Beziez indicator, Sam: -1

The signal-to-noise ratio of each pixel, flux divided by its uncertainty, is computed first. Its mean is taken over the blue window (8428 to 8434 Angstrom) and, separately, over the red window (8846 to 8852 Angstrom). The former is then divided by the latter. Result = 1.1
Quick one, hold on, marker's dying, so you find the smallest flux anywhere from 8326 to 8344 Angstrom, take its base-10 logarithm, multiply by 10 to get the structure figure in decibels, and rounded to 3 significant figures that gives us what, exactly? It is 9.74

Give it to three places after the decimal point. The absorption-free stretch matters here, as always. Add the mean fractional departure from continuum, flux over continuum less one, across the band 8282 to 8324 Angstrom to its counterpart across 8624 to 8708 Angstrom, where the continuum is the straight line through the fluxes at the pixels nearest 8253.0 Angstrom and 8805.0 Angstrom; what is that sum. -0.031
